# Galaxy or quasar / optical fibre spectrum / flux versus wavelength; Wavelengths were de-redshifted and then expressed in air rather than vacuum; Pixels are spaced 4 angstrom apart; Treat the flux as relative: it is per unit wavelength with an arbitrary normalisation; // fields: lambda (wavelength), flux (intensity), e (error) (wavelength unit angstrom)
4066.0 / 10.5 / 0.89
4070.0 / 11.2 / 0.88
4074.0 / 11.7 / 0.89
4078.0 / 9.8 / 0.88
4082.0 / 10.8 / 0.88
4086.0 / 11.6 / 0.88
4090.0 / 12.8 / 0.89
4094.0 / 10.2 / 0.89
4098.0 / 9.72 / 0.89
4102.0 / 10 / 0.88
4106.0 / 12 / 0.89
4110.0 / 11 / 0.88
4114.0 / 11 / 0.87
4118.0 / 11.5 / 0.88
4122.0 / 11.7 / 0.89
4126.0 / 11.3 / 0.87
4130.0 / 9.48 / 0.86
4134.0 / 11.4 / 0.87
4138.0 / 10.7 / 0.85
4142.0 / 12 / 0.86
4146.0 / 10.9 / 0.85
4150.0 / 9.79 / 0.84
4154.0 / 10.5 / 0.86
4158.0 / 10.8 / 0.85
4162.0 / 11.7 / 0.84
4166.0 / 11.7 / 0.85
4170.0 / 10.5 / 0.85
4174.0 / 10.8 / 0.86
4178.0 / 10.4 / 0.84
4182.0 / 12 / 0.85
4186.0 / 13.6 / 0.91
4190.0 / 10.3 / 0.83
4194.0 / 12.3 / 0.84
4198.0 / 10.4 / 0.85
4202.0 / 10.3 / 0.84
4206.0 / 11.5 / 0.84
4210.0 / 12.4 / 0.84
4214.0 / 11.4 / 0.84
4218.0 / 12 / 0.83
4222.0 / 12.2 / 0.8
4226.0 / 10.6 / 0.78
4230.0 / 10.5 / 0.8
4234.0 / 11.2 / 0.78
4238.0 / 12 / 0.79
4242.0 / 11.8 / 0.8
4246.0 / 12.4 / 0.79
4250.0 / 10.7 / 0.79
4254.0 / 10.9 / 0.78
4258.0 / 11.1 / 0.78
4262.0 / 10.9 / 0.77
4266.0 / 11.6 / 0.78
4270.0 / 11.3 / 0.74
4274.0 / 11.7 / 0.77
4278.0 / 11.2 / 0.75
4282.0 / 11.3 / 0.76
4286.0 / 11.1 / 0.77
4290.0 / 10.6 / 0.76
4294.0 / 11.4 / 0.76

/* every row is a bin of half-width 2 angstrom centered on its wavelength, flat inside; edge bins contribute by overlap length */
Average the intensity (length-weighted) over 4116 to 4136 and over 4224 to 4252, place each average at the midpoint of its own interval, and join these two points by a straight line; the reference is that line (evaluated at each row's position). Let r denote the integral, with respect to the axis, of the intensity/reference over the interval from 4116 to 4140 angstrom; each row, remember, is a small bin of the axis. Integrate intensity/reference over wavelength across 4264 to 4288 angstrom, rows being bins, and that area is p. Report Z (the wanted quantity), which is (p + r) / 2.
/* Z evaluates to 23.9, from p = 23.9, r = 23.9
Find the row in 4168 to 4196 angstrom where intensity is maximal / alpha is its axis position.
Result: 4186.0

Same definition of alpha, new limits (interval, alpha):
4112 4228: 4186.0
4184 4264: 4186.0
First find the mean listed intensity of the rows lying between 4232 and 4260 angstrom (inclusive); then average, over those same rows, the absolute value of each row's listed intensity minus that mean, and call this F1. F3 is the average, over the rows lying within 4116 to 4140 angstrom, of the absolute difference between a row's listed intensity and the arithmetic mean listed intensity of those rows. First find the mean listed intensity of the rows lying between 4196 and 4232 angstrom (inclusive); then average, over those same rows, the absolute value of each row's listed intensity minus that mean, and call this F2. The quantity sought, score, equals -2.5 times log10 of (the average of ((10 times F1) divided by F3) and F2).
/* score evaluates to -1.68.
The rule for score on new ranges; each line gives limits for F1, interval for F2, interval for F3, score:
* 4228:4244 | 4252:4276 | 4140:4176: -1.72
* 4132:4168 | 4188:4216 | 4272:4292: -2.63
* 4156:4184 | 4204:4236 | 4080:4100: -1.31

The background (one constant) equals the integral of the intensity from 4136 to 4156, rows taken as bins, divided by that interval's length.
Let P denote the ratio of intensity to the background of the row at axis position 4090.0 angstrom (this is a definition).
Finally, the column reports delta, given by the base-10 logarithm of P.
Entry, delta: 0.075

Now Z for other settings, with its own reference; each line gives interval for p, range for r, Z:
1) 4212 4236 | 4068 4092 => 24.4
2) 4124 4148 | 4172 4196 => 24.2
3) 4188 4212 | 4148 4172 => 23.6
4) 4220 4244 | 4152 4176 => 23.9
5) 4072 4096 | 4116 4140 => 24.1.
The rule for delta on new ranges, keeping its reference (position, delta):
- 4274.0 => 0.036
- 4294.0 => 0.024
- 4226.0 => -0.007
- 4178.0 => -0.016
